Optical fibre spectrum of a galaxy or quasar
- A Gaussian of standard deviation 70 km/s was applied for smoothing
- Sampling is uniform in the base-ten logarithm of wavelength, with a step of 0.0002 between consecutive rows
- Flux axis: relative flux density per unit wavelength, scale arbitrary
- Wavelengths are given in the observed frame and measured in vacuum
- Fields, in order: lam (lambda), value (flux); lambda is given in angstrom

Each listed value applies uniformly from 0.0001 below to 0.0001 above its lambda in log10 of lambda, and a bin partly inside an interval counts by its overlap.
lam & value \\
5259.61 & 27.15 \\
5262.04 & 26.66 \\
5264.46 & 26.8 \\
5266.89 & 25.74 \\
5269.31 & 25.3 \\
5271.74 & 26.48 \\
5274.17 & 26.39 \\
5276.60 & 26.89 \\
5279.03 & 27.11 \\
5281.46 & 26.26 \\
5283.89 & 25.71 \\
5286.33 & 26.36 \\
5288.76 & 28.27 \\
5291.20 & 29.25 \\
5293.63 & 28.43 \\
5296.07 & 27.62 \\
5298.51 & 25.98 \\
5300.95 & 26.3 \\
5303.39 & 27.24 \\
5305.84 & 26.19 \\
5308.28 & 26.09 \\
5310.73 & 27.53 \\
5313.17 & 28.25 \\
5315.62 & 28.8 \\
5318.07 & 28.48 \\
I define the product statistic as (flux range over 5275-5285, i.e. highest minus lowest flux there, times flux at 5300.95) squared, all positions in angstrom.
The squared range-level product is 1356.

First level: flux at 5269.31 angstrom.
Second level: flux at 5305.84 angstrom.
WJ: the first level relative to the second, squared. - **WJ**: 0.93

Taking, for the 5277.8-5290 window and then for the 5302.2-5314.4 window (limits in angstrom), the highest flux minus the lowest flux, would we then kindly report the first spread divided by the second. 1.2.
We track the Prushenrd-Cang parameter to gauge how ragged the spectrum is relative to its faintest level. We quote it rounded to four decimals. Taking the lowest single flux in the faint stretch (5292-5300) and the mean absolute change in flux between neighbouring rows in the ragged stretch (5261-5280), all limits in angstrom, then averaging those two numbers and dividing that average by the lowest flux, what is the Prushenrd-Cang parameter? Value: 0.5100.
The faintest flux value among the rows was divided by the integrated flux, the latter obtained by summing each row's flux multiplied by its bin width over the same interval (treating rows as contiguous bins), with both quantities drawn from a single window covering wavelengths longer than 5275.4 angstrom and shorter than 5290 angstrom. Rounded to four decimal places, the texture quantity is 0.0658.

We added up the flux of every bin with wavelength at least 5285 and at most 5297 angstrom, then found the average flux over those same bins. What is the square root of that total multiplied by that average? 62.6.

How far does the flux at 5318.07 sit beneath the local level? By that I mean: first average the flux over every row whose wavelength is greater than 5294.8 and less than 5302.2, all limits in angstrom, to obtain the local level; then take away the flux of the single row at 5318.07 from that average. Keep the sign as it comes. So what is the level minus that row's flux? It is -1.8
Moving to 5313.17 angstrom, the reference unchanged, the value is -1.6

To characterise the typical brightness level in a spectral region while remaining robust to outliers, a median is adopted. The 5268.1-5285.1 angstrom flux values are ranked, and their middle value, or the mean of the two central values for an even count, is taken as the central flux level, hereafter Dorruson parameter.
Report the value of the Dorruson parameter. 26.4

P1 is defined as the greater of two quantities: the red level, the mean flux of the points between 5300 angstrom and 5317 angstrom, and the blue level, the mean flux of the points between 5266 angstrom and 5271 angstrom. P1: 27.2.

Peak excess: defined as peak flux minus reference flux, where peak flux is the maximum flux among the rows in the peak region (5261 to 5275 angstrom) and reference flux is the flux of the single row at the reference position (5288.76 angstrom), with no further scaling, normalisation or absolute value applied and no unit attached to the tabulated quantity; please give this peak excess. -1.5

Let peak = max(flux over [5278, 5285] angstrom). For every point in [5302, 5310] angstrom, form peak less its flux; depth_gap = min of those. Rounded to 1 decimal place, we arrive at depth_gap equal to -0.1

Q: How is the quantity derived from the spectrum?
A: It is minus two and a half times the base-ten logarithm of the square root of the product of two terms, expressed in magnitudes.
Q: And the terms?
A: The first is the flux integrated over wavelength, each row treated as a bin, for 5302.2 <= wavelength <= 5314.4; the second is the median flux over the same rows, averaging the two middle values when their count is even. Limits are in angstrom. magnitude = -4.9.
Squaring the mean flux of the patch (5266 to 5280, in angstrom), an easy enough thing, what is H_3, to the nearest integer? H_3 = 693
